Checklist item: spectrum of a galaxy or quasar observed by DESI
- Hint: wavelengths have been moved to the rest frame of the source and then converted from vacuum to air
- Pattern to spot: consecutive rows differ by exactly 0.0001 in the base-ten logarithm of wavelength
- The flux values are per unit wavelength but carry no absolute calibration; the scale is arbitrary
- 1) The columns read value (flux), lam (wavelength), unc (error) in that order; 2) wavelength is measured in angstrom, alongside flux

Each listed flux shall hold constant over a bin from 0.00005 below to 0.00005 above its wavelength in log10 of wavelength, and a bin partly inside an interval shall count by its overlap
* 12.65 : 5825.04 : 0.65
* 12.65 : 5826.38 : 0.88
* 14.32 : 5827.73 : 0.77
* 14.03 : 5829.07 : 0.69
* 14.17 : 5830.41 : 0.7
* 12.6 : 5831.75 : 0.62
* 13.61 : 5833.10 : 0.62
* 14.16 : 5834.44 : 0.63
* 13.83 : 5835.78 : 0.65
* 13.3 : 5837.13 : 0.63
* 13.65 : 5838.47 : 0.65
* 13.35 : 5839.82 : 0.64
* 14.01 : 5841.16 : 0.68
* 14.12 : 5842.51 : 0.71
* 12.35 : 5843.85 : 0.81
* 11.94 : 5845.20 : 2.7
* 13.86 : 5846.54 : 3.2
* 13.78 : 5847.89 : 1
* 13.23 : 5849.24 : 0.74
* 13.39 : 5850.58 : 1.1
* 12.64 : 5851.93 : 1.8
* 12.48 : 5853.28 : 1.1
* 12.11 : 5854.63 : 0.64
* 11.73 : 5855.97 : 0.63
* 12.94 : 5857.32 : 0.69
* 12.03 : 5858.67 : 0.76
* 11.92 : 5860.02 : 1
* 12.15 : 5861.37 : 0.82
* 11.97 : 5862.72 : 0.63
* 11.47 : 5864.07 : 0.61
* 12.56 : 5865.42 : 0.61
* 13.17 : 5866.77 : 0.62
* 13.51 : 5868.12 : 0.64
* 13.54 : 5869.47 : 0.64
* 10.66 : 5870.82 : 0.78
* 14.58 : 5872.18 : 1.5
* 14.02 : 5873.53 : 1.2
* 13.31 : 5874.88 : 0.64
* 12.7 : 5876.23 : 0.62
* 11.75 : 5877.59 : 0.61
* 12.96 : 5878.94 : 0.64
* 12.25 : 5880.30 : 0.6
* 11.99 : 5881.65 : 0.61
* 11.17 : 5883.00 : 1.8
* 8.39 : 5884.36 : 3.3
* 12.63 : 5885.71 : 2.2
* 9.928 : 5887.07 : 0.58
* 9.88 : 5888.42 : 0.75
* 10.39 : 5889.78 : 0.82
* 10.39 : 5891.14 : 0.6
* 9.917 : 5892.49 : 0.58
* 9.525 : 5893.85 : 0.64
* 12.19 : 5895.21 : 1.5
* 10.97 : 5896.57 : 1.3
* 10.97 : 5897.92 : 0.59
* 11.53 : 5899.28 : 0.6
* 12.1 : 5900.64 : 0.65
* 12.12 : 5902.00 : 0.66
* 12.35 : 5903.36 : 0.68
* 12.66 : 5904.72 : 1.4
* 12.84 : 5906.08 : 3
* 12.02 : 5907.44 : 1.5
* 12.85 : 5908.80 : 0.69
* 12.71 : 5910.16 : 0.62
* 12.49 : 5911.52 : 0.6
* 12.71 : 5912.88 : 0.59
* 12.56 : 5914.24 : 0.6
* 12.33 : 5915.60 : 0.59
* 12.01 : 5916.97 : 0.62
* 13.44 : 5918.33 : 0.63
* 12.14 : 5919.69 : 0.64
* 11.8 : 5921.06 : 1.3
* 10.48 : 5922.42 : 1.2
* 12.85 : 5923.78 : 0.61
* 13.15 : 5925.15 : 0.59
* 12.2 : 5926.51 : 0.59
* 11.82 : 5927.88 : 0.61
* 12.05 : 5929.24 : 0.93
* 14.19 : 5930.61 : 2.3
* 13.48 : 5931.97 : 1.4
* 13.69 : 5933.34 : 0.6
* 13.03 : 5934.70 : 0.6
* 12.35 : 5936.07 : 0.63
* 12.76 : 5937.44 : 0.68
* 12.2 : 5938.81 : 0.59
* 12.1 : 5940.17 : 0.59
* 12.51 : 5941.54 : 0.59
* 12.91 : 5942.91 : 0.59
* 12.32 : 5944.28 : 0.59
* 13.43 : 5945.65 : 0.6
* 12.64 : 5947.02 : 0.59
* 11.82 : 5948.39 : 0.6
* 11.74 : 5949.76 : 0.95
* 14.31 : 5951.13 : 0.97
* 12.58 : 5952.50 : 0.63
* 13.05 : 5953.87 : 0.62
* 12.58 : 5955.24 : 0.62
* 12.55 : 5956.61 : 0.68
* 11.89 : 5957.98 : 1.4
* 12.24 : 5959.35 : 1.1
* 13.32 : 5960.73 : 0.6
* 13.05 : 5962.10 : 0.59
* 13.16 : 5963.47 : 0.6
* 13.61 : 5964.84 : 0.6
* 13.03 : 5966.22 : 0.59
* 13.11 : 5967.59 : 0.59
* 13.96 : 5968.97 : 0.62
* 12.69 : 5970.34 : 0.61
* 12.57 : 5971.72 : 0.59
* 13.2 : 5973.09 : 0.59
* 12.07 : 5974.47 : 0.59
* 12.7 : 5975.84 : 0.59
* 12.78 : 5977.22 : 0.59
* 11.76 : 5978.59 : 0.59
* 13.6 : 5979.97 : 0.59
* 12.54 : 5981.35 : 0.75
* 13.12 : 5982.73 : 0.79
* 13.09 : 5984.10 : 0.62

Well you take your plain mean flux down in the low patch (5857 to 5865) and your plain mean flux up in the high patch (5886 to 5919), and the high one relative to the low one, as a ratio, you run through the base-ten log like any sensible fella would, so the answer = -0.01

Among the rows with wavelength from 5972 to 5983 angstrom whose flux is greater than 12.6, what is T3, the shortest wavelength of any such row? 5973.09 angstrom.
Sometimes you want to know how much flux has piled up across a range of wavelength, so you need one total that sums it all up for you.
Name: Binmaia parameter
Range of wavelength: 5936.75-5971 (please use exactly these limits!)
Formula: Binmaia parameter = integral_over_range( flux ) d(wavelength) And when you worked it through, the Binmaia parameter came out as 438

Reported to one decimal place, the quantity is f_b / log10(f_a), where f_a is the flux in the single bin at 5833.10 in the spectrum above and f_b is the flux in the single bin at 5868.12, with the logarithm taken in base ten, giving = 11.9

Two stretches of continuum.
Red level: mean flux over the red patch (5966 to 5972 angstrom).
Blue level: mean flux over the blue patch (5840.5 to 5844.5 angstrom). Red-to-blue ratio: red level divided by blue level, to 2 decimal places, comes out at 0.97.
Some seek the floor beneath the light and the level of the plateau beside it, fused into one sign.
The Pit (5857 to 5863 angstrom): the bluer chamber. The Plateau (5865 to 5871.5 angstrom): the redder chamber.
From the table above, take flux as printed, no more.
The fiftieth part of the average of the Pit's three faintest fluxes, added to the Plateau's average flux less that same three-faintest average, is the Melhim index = 1.0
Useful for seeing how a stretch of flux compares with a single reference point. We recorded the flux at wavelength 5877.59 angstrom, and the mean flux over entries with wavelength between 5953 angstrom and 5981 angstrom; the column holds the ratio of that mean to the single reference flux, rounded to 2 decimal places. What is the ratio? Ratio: 1.09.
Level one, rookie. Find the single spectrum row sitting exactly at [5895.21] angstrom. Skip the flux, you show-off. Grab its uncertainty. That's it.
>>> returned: 1.50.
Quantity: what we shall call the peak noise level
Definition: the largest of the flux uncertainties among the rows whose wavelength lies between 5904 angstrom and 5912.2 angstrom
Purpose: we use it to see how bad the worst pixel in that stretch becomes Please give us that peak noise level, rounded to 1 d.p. 3.0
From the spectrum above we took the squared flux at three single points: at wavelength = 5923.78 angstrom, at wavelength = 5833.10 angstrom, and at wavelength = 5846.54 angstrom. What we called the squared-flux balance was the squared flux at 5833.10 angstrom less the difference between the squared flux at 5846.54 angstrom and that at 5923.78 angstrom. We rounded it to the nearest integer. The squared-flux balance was 158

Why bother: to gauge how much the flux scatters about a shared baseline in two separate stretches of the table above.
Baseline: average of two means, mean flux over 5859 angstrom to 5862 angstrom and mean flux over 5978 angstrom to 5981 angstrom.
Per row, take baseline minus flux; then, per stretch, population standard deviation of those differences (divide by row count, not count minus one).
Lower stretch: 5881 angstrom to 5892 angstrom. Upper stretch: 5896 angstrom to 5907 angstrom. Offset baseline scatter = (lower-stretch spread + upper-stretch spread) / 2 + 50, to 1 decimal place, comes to 51.0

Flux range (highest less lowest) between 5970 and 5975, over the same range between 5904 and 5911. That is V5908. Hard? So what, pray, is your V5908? 1.4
